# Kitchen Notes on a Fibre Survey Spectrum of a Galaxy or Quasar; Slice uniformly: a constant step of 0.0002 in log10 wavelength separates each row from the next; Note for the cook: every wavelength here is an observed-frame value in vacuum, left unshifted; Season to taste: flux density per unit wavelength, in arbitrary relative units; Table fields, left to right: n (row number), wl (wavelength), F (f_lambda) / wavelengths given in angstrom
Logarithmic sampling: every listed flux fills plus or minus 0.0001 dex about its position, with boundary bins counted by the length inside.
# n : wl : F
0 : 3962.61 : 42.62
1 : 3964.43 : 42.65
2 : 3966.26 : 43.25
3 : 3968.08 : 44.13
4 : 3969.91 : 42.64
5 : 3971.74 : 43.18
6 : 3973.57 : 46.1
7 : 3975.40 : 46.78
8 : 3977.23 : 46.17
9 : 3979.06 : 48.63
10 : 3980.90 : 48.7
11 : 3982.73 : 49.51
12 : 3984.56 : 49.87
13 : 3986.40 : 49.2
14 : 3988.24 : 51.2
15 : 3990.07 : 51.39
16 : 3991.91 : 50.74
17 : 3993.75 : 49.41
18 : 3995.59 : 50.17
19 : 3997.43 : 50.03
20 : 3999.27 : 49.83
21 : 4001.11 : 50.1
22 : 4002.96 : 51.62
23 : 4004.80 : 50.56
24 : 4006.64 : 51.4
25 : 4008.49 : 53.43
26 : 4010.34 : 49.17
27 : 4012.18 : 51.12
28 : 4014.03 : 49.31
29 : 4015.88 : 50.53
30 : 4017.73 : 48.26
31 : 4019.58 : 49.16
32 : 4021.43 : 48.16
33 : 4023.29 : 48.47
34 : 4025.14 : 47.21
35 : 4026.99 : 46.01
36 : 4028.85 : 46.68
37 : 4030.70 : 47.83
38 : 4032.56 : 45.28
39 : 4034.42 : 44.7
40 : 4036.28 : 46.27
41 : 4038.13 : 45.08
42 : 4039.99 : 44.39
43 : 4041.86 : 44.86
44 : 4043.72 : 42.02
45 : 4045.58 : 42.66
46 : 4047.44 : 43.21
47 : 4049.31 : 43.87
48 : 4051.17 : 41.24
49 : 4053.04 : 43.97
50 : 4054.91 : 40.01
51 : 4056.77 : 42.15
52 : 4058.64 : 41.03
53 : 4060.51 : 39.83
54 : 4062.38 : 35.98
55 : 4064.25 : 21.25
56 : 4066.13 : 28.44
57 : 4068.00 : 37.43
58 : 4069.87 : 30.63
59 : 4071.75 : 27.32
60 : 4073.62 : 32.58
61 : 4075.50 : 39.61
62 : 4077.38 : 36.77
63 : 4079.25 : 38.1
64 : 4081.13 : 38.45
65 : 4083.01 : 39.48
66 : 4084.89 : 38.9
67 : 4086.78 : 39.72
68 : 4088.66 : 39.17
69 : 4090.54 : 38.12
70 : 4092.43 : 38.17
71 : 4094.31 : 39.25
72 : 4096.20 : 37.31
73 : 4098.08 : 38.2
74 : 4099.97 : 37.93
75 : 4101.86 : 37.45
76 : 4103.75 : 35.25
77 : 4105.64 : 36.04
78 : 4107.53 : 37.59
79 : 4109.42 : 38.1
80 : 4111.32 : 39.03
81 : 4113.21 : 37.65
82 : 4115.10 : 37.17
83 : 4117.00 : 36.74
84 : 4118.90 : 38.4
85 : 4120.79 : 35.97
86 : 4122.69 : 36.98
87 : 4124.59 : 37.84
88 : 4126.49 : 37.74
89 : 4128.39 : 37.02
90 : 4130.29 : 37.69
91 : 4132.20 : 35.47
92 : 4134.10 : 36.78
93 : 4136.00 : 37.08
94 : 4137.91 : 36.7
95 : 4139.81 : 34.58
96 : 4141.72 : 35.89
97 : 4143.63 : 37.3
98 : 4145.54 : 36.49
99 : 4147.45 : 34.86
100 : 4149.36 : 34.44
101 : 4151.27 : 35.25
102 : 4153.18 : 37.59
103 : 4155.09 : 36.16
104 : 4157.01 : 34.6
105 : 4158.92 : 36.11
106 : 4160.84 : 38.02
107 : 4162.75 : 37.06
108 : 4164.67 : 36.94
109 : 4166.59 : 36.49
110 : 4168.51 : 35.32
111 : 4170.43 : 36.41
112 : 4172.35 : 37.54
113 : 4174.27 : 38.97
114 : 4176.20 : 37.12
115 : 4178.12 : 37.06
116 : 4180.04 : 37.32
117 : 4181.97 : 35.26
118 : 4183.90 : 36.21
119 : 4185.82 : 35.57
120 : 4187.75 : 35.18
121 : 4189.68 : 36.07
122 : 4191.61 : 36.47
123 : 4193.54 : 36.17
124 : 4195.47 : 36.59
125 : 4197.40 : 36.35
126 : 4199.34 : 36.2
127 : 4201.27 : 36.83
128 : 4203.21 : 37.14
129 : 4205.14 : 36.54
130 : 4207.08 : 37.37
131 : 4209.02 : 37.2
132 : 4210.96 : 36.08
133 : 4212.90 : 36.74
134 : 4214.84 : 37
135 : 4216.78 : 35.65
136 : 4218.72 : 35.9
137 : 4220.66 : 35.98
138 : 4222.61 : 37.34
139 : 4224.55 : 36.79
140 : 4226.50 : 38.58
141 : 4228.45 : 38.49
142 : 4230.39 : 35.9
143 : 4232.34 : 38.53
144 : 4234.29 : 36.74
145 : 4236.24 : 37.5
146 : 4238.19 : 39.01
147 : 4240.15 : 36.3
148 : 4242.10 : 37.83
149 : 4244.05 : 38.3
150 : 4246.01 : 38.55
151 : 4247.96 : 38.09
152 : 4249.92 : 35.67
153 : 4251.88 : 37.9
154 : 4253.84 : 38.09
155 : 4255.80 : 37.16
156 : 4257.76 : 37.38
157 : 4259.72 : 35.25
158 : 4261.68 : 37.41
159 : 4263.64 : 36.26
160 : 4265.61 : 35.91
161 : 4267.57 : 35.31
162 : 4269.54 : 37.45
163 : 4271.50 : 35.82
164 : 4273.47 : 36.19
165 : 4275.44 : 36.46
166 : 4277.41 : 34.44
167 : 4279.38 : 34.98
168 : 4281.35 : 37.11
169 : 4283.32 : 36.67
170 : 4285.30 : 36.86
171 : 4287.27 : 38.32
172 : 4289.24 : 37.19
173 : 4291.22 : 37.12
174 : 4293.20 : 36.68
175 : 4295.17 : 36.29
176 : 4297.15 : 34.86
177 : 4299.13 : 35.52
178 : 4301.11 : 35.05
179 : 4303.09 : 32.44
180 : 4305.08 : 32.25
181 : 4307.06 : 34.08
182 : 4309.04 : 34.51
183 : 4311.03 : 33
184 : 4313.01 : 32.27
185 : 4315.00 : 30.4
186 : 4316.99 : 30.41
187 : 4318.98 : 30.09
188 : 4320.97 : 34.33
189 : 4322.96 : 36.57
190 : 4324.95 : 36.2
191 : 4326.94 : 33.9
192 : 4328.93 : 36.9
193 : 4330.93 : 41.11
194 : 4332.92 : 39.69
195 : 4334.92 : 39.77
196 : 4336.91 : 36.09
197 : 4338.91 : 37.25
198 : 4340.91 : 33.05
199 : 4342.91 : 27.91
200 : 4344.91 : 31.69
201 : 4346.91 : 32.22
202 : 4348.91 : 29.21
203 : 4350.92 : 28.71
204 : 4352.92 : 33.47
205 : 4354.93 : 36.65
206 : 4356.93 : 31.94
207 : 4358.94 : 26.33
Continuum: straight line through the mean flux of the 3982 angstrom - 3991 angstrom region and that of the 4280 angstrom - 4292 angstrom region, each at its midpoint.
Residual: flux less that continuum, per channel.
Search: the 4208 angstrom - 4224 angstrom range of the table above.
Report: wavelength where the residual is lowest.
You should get 4216.78 angstrom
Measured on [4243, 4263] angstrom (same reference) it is 4249.92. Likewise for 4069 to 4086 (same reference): 4071.75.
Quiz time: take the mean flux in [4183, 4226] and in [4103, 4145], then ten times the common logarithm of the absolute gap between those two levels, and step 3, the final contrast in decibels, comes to -3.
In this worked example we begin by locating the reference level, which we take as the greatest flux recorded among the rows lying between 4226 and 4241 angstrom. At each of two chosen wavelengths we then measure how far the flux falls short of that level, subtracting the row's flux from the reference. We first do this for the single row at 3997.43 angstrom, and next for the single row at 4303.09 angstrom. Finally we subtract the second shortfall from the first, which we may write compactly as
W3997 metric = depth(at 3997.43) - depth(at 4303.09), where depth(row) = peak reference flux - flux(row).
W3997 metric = -17.6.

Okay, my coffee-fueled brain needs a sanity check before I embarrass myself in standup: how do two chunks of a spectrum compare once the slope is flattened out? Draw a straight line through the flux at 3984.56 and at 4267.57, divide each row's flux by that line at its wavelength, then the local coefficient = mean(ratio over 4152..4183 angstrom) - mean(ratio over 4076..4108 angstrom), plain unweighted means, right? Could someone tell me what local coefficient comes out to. 0.051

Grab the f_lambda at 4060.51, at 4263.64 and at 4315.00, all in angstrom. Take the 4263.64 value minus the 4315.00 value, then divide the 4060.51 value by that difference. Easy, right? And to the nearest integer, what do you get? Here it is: 7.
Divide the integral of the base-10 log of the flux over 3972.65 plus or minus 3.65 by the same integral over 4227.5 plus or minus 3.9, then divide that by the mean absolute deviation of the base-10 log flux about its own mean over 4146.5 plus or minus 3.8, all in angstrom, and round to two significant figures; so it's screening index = 72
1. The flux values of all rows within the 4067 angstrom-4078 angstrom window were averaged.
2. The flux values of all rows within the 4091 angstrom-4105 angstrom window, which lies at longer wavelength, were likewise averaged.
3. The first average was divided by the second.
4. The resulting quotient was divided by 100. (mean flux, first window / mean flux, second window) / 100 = 0.0090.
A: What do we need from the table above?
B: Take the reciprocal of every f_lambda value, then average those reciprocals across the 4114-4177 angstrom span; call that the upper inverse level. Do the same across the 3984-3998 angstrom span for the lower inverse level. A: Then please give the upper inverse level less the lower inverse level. 0.007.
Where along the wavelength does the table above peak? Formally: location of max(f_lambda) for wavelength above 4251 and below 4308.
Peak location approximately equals 4287.27 angstrom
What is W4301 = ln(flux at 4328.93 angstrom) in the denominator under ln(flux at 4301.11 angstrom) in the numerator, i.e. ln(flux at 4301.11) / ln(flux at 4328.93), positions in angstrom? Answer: 0.99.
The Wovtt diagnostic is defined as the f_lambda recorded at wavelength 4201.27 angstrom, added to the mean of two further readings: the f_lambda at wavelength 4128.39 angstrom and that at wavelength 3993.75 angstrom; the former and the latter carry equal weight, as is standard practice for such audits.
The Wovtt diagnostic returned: 80.0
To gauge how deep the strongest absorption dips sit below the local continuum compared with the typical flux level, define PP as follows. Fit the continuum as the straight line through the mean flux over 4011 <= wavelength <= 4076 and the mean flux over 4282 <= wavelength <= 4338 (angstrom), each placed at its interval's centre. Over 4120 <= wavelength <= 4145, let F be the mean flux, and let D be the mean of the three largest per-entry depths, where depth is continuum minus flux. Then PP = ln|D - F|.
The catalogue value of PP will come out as 3.47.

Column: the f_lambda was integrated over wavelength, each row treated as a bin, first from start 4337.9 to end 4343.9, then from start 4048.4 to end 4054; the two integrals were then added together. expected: 437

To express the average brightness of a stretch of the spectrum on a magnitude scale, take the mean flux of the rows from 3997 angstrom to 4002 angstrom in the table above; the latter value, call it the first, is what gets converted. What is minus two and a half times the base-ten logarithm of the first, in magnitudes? -4.25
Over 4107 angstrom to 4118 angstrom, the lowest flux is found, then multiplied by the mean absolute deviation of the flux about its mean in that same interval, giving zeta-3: 21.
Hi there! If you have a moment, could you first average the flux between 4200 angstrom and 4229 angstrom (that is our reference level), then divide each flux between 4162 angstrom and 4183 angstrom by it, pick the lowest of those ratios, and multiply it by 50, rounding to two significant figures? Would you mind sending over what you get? 48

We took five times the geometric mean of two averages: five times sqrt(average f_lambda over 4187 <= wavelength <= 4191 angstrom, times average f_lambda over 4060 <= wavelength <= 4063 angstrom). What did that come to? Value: 184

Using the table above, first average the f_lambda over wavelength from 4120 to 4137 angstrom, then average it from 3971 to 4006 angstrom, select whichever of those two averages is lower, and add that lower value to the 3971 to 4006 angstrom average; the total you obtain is 86.1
